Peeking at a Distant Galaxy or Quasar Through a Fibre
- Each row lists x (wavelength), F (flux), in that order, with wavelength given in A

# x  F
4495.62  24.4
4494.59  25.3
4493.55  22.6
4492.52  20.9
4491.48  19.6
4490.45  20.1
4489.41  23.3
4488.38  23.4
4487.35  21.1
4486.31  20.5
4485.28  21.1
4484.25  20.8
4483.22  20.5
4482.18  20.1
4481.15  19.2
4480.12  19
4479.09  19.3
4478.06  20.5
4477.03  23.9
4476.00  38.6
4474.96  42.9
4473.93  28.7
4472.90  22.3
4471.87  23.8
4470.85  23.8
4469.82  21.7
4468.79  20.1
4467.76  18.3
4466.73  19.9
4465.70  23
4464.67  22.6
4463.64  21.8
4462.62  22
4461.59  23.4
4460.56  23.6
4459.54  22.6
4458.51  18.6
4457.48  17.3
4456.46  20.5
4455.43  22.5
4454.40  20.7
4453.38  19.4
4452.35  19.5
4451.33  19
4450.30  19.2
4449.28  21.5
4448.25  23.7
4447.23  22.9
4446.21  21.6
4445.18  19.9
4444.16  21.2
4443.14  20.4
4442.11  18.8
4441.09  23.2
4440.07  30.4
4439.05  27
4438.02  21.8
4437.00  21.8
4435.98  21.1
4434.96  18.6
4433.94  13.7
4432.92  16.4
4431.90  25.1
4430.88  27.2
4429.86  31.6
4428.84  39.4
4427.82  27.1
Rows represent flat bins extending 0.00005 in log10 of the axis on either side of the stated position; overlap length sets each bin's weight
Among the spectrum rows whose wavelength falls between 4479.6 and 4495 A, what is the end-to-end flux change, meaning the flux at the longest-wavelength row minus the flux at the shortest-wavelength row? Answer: 6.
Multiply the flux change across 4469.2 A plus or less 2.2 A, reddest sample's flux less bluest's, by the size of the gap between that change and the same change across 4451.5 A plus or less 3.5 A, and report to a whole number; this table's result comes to 47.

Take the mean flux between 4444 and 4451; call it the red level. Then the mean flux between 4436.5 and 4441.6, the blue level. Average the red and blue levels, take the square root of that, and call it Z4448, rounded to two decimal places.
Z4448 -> 4.81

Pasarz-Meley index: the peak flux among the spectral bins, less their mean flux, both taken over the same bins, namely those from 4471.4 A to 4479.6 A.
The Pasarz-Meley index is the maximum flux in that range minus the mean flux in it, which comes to 15.4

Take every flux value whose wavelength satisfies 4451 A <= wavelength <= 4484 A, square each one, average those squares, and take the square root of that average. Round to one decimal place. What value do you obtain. 23.1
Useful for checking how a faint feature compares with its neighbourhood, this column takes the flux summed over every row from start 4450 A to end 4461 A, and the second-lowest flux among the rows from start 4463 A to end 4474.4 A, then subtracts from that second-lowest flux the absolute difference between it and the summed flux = -183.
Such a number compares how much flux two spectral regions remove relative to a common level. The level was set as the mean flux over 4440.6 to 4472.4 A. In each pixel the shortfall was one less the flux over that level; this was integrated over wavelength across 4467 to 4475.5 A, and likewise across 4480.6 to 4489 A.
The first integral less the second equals -1.7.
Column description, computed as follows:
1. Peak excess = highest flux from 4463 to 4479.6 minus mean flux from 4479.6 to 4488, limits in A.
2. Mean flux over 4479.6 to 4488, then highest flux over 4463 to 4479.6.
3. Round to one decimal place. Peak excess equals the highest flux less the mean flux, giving 22.6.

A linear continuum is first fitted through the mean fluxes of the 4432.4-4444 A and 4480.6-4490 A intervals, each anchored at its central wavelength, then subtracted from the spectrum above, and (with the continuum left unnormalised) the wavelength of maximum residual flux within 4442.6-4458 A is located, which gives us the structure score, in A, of 4448.25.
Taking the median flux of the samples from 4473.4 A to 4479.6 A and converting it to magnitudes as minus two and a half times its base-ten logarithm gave -3.55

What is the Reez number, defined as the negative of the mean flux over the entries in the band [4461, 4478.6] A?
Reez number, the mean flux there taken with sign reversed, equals -24.5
